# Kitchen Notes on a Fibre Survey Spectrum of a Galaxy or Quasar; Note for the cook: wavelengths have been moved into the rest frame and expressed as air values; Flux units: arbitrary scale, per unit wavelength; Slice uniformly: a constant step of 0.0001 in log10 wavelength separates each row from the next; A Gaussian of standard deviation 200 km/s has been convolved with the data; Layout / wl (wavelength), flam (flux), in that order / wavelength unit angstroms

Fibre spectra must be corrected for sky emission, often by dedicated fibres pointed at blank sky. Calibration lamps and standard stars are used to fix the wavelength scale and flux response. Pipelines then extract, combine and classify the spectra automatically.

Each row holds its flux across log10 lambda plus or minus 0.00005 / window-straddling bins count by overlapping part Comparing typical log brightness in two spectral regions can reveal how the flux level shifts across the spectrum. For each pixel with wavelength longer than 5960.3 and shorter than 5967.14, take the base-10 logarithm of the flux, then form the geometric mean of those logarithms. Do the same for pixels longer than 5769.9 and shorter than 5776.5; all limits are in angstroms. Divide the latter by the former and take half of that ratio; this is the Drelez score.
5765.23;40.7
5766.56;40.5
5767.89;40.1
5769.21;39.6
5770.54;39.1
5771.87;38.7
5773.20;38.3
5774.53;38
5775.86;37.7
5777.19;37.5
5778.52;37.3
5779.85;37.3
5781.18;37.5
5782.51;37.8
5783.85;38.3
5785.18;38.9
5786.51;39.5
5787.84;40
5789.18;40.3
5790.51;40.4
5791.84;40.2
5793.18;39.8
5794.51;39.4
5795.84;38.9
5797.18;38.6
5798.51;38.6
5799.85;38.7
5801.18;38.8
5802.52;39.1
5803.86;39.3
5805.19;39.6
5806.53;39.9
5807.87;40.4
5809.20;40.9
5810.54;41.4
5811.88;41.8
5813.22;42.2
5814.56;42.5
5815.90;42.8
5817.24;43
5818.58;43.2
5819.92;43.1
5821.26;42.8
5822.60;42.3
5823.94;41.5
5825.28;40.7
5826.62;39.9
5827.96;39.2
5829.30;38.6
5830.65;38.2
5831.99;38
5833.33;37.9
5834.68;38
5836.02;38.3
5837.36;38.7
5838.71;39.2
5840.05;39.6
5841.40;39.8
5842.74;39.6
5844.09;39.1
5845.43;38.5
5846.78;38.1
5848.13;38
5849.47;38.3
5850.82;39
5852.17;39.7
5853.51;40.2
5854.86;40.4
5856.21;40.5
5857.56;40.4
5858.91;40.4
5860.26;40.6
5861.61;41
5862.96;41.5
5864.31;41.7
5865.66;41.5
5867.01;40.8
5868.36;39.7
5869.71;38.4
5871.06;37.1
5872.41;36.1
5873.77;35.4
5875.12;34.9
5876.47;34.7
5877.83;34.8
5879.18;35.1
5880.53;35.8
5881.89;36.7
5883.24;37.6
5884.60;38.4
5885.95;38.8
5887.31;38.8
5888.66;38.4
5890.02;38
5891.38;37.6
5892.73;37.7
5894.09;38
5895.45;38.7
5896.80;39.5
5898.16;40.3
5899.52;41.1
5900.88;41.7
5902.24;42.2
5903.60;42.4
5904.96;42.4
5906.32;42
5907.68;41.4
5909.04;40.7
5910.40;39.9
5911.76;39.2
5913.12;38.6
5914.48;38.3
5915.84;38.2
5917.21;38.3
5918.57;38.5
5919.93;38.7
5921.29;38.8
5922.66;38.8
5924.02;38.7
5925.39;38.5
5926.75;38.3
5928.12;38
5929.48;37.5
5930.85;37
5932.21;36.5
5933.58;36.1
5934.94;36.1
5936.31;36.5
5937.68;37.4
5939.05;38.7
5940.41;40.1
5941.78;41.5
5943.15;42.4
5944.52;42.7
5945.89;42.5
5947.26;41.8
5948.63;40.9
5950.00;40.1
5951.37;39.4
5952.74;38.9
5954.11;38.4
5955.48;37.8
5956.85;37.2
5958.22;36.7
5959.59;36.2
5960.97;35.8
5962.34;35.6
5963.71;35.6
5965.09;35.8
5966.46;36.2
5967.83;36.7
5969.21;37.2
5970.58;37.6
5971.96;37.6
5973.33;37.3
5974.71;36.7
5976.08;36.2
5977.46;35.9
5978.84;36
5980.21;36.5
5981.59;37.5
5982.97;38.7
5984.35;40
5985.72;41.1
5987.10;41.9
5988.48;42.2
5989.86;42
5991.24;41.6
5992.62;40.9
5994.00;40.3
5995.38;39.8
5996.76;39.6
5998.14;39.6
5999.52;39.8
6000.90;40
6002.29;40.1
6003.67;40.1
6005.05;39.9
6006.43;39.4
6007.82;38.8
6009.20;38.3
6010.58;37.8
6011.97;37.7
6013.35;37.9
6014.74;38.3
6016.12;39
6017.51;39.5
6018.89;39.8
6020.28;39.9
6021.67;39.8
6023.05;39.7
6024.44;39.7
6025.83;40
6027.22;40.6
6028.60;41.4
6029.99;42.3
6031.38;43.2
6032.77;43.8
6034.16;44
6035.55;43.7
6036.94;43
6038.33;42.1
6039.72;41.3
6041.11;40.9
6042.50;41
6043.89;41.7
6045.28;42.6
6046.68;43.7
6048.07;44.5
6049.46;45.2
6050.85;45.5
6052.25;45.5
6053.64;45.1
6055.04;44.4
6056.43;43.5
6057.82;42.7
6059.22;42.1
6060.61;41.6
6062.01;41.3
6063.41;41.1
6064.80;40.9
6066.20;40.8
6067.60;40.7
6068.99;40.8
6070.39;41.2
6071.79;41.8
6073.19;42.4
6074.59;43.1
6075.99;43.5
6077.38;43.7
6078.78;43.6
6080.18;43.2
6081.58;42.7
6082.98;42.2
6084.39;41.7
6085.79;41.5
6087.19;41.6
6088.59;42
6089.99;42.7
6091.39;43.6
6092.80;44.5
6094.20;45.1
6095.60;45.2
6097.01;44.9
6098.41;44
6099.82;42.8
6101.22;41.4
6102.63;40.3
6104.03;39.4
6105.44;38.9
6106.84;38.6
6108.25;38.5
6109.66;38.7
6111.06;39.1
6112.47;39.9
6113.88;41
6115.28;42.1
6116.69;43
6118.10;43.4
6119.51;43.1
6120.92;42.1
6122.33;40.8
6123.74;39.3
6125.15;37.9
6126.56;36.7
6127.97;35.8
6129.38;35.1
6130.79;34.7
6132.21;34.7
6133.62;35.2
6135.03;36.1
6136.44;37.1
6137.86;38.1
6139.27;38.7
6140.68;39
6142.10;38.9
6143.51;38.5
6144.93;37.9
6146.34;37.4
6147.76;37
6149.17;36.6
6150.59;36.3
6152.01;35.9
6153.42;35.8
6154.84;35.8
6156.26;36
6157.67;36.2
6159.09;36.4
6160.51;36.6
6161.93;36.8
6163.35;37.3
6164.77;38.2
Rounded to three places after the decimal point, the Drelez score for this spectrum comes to 0.510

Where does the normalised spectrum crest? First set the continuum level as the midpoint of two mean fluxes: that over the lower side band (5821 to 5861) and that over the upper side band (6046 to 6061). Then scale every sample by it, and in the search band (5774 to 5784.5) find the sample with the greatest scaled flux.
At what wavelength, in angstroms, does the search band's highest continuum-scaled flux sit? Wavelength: 5783.85 angstroms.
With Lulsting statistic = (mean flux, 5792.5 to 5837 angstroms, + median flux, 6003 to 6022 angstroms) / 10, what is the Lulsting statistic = 7.94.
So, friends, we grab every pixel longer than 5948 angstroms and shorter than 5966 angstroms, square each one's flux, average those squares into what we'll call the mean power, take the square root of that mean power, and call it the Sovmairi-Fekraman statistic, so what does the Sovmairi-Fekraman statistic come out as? 37.6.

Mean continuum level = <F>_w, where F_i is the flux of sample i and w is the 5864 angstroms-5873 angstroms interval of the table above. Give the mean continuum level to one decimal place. 39.3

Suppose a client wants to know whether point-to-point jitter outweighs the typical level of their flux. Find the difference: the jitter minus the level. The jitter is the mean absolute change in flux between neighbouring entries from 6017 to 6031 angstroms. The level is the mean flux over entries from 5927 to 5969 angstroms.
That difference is -37.8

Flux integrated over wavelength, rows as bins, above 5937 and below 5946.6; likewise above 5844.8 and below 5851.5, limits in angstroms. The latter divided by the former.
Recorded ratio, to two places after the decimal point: 0.66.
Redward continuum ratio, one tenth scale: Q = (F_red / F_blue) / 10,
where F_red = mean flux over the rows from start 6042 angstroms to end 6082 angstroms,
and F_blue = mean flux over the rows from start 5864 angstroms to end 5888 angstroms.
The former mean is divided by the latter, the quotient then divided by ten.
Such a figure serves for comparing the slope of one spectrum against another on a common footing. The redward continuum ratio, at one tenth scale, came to 0.114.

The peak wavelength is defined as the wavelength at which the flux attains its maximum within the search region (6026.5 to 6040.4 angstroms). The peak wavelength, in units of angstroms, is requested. 6034.16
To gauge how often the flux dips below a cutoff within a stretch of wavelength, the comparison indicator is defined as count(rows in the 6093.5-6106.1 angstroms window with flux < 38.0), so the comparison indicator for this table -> 0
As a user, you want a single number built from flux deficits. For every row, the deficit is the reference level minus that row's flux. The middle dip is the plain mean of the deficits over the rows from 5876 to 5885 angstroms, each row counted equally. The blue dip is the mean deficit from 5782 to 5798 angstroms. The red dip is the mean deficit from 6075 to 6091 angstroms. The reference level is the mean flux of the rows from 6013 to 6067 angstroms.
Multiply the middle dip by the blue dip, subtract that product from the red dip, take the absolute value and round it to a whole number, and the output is 15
